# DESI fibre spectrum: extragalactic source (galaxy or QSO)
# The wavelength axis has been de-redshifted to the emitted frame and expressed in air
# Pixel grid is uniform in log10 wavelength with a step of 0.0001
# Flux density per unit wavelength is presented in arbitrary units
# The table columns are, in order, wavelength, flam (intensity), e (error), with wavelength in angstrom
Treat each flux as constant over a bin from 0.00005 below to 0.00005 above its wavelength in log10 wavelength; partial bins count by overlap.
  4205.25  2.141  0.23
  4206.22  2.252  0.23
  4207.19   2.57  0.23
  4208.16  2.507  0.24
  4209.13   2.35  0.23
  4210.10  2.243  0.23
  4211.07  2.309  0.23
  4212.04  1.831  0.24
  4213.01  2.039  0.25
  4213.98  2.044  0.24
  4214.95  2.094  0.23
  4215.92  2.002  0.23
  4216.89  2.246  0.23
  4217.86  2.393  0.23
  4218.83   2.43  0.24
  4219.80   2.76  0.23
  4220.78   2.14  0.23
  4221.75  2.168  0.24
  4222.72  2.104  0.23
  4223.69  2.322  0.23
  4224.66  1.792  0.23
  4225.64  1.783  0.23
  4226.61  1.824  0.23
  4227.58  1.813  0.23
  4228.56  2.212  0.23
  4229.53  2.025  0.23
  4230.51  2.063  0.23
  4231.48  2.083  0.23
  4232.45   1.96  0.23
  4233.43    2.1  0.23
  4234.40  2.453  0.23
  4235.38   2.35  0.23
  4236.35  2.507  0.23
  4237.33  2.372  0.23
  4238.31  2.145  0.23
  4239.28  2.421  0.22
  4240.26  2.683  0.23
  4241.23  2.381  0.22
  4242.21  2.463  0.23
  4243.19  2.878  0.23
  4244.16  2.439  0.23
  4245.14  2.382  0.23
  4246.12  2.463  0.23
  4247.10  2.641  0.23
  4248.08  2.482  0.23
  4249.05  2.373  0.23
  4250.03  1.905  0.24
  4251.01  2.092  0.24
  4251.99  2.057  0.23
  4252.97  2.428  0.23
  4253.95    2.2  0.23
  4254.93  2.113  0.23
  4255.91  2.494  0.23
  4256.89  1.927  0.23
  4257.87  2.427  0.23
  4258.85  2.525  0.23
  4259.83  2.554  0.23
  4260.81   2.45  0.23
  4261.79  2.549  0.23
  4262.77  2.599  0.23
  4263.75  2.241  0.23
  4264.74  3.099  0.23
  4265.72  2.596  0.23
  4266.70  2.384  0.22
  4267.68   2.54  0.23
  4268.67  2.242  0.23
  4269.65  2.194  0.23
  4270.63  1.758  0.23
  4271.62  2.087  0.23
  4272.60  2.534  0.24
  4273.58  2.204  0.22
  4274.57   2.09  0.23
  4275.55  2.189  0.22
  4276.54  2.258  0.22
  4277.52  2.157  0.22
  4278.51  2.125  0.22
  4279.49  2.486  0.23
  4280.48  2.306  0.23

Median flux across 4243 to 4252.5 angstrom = 2.41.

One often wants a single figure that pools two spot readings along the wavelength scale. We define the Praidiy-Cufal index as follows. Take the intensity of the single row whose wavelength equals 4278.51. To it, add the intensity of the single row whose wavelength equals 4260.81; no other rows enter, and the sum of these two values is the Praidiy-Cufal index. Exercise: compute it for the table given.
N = 4.575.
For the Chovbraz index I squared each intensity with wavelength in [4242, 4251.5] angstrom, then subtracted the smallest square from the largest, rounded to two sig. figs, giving 4.7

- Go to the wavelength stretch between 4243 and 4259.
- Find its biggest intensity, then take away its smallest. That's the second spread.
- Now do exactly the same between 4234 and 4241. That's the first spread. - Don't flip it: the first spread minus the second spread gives -0.4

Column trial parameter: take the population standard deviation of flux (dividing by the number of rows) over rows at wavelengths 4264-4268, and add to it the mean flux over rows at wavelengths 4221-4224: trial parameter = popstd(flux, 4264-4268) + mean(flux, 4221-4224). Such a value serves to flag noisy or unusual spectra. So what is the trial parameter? 2.5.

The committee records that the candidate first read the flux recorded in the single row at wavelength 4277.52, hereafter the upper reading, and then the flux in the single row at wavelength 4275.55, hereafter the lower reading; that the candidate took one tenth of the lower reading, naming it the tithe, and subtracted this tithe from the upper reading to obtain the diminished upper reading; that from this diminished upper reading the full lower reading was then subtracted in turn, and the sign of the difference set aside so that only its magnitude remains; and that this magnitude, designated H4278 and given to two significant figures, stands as 0.25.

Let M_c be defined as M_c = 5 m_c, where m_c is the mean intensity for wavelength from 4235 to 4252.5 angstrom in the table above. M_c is 12.0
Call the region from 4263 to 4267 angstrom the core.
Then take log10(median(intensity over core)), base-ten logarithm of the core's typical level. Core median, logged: 0.396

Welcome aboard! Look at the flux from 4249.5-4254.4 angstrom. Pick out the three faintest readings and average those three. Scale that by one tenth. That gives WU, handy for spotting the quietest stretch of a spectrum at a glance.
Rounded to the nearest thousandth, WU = 0.202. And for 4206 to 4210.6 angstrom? 0.228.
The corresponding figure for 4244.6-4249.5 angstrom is 0.241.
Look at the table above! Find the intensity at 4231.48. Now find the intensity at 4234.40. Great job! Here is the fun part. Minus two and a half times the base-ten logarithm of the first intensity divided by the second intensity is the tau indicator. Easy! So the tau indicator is 0.18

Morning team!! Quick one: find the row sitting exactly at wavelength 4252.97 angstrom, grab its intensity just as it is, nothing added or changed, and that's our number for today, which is 2.428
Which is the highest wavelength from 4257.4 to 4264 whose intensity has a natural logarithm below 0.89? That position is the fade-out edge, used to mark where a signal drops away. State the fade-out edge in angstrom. 4263.75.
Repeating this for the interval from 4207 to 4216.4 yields 4215.92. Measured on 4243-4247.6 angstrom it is 4245.14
